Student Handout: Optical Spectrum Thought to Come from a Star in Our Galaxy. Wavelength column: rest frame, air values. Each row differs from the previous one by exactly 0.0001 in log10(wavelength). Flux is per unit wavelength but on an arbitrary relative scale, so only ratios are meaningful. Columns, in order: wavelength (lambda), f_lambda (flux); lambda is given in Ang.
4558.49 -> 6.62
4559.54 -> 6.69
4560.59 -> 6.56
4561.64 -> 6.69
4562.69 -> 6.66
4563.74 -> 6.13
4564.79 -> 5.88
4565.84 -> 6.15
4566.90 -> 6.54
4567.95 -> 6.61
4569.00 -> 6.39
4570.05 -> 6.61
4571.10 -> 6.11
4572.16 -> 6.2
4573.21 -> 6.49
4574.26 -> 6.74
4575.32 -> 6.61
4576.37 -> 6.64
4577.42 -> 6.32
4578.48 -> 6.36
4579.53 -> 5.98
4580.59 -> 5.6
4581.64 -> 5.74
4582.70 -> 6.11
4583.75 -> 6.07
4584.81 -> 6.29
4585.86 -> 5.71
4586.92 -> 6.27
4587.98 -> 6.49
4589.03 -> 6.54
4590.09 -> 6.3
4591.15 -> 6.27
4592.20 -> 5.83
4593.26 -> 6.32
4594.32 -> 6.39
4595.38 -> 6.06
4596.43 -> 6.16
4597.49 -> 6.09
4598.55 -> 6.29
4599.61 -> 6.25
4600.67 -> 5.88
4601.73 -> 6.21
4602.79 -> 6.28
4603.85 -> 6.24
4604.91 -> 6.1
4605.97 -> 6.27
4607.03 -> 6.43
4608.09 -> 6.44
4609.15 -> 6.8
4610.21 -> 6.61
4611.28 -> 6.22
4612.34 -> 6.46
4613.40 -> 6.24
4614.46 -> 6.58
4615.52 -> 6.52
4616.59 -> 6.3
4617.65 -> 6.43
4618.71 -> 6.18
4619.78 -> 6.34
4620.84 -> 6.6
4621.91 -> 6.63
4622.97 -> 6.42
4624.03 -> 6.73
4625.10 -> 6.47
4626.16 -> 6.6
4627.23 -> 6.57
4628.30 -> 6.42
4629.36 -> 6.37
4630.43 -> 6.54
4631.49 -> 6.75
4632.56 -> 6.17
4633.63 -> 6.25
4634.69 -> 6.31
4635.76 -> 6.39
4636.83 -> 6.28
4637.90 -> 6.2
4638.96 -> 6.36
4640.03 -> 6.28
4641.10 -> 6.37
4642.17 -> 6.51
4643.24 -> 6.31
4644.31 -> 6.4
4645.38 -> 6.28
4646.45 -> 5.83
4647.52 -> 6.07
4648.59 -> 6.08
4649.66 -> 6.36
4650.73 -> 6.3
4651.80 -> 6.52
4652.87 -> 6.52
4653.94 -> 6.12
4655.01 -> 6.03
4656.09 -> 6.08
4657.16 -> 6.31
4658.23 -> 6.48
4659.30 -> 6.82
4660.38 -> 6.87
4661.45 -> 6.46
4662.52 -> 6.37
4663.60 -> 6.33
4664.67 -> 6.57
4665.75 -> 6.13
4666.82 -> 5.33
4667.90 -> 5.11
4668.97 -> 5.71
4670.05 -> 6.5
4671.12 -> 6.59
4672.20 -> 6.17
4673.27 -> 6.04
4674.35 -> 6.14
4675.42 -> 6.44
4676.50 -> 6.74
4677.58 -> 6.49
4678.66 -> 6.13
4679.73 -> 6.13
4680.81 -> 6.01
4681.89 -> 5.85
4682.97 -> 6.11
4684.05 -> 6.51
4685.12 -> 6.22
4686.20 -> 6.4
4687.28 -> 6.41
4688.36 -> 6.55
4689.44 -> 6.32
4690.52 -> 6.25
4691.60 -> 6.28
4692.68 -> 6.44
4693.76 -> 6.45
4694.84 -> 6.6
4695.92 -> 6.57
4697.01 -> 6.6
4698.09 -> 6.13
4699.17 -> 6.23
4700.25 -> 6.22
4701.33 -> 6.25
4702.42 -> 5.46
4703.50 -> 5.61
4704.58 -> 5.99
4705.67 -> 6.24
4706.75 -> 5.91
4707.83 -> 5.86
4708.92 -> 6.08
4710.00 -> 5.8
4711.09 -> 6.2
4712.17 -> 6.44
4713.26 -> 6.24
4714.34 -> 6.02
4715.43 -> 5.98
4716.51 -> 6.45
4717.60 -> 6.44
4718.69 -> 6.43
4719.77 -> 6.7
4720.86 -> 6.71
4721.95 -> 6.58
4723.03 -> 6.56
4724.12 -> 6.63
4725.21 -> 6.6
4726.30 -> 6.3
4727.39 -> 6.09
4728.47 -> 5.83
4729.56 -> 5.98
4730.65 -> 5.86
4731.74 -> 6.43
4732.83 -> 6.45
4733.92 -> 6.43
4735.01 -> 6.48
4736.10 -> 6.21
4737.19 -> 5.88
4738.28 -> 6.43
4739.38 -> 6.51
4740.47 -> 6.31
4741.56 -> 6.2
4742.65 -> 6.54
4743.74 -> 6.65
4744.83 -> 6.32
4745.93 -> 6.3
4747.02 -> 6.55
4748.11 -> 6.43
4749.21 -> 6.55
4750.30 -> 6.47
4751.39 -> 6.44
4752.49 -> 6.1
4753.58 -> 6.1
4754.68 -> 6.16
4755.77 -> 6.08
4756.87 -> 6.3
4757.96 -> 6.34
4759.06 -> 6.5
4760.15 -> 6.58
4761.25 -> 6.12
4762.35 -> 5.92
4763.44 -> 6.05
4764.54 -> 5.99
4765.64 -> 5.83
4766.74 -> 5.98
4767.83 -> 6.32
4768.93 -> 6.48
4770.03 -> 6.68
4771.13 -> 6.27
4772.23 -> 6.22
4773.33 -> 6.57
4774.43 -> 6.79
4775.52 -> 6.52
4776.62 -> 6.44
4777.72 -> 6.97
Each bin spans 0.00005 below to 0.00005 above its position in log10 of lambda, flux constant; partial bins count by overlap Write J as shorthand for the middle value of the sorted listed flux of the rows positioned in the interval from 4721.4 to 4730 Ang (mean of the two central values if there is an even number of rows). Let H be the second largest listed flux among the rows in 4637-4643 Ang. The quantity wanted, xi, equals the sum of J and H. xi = 12.80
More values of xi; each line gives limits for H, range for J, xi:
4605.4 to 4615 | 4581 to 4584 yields 12.68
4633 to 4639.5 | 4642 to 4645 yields 12.76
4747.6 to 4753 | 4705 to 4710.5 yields 12.38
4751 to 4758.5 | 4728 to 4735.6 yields 12.77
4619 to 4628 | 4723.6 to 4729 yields 12.93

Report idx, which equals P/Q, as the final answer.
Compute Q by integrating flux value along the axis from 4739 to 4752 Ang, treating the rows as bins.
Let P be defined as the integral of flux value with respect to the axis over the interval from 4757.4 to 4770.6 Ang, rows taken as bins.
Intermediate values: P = 82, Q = 83.7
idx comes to 0.98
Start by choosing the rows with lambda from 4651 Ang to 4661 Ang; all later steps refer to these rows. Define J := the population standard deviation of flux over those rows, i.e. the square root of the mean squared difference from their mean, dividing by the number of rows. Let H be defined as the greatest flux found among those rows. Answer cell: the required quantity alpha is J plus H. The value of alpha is 7.16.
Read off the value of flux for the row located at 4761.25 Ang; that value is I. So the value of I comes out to 6.12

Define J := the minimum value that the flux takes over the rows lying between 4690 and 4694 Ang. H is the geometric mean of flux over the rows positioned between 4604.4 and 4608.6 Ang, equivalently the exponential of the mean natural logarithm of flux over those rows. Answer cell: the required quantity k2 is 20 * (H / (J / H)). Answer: 127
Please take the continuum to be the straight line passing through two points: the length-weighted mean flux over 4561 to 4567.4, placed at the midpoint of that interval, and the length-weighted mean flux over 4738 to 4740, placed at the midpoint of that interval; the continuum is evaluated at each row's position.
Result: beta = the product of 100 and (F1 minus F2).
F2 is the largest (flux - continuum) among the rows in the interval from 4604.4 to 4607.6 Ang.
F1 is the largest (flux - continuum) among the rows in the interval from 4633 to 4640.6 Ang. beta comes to -6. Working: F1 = 0.01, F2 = 0.06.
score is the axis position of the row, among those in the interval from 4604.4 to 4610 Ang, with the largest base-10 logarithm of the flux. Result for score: 4609.15 Ang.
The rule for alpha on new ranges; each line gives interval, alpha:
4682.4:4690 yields 6.69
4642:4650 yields 6.72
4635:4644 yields 6.60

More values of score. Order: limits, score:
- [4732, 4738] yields 4735.01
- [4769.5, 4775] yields 4774.43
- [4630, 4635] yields 4631.49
